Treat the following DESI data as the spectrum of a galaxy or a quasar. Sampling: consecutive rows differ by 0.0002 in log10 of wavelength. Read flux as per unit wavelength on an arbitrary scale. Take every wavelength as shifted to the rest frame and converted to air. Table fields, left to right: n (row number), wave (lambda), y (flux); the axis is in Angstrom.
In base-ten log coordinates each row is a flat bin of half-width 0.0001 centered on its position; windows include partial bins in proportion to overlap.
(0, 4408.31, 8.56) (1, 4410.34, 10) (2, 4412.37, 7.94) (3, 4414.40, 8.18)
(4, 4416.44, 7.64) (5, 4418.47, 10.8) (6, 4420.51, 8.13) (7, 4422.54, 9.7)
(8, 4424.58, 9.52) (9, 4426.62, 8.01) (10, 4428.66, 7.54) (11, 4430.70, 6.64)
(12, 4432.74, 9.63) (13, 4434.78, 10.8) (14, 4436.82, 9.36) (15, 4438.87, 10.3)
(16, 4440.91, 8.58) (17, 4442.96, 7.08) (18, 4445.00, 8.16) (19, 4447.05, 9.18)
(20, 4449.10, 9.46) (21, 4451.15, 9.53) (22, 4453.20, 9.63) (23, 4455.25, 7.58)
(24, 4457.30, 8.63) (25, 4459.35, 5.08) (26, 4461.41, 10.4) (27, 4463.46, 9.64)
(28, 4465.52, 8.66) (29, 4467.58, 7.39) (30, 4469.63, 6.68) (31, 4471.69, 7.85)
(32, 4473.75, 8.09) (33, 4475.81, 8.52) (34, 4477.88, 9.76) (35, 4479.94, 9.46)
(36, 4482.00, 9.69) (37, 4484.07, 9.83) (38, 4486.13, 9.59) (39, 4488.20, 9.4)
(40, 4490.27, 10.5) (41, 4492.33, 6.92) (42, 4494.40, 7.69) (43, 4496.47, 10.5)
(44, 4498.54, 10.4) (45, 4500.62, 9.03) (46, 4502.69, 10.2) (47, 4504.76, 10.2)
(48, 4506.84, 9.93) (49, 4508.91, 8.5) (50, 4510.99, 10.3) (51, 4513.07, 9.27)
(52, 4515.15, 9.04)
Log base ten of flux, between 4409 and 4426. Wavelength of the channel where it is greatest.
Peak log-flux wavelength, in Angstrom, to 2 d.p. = 4418.47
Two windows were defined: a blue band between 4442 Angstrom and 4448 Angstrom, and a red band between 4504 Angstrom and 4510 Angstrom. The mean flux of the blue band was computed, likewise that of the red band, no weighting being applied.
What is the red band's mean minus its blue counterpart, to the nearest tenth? 1.4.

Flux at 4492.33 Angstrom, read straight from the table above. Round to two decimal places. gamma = 6.92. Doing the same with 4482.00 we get 9.69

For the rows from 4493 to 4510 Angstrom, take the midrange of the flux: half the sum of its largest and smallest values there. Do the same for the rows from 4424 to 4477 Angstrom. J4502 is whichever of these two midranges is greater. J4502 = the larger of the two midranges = 9.1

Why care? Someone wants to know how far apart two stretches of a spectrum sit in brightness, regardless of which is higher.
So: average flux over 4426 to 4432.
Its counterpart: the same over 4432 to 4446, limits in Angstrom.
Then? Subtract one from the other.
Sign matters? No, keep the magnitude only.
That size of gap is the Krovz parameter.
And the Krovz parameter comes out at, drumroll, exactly 1.7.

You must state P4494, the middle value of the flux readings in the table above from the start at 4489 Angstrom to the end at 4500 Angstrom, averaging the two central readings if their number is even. 10.4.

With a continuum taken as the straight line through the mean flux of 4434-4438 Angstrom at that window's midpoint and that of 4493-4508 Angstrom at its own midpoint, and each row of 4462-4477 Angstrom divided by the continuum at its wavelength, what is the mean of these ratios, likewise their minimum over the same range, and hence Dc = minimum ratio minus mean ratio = -0.15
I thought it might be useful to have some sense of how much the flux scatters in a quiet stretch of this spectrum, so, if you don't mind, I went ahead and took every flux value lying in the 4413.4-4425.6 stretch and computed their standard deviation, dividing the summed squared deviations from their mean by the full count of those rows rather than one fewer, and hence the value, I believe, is 1.1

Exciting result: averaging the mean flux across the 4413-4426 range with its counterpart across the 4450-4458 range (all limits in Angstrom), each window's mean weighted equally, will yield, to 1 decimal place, 8.9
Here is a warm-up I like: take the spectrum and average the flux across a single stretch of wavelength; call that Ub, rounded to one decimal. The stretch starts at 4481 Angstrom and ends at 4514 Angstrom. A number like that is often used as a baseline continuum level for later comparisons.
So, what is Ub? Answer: 9.5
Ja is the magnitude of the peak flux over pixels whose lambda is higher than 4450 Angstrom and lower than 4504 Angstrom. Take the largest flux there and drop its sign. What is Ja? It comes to 10.5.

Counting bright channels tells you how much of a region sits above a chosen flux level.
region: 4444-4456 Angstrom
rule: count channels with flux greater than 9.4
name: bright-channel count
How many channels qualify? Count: 3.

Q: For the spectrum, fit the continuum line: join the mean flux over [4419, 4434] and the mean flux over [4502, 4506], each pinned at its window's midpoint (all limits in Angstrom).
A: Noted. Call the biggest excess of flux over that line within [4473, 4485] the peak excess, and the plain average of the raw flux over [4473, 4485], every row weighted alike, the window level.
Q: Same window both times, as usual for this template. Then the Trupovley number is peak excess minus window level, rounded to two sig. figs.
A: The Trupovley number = -9.1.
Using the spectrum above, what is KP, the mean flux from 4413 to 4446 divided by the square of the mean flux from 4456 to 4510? 0.109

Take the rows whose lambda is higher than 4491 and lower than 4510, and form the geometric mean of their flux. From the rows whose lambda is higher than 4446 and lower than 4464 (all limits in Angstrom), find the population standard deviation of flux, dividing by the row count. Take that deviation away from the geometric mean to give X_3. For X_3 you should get 7.7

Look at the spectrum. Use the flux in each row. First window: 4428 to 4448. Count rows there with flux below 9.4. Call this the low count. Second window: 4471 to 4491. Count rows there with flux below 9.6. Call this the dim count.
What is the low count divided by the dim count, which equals 1.17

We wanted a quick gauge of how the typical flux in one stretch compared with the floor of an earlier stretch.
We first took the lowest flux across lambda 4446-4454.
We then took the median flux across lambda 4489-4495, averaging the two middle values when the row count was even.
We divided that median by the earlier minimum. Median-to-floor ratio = 0.84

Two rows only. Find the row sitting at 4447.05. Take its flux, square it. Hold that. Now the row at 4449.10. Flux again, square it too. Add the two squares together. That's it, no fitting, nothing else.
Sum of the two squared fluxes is 174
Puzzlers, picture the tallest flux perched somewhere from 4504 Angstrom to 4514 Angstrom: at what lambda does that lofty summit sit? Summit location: 4510.99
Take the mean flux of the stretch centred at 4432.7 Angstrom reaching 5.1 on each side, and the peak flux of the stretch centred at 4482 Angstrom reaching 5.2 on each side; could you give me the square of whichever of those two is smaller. 77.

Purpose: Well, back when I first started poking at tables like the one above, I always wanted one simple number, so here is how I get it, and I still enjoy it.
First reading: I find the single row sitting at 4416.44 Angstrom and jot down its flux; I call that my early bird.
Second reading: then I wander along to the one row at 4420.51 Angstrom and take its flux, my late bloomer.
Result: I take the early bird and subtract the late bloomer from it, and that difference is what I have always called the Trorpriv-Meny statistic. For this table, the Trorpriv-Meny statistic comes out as -0.5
